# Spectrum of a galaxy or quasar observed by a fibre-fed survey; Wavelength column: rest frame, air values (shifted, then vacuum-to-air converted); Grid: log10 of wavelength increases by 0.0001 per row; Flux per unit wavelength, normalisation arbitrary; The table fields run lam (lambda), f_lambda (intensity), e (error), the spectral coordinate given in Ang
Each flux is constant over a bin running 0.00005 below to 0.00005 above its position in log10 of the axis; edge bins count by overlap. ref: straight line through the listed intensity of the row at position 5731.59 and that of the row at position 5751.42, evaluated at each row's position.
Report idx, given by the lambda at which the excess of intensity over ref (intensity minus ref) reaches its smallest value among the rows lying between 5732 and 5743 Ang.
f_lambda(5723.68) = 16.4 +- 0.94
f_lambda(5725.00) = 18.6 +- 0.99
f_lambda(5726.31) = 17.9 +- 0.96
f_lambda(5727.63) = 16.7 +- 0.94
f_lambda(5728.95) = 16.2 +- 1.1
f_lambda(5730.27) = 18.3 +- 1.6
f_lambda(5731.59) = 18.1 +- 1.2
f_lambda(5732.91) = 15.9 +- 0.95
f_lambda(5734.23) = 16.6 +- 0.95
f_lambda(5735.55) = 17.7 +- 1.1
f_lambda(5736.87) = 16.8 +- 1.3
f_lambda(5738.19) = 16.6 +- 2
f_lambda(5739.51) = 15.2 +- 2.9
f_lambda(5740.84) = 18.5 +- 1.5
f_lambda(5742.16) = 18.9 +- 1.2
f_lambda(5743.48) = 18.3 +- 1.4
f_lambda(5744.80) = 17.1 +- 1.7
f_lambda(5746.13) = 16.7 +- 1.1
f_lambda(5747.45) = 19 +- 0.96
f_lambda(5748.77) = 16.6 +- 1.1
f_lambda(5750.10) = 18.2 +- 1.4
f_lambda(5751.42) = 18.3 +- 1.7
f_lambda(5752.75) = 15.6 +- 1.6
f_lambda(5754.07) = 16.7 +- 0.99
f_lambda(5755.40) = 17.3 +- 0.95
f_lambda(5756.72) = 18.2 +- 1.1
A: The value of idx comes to 5739.51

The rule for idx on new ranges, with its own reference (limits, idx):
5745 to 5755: 5752.75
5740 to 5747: 5746.13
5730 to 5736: 5732.91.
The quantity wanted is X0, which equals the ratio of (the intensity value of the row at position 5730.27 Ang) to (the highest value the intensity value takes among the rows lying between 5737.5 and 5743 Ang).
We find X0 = 0.97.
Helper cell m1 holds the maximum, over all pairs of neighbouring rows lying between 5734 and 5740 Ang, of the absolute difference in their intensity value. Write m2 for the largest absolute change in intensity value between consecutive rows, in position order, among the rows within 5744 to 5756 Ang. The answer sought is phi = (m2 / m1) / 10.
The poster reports 0.19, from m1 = 1.4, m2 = 2.7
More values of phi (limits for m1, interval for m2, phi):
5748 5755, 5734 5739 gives 0.04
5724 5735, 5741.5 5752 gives 0.11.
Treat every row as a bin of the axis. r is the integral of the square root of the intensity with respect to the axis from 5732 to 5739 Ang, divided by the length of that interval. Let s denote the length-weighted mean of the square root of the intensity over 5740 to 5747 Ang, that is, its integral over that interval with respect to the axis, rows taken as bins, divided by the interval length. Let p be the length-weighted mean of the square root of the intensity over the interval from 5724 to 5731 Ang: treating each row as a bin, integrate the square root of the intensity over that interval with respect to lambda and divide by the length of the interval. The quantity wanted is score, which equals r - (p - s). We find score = 4.13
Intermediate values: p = 4.18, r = 4.09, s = 4.22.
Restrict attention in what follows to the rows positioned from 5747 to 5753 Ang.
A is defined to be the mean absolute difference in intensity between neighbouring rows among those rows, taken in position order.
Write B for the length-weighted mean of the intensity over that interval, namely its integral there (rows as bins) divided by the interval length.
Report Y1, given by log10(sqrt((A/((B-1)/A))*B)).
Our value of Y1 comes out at 0.24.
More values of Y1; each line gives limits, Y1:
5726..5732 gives 0.01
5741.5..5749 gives 0.15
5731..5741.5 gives 0.16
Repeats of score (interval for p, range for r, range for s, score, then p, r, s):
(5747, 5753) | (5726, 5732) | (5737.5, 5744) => 4.15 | 4.19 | 4.17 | 4.18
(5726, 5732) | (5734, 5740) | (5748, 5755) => 4.05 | 4.17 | 4.08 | 4.13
